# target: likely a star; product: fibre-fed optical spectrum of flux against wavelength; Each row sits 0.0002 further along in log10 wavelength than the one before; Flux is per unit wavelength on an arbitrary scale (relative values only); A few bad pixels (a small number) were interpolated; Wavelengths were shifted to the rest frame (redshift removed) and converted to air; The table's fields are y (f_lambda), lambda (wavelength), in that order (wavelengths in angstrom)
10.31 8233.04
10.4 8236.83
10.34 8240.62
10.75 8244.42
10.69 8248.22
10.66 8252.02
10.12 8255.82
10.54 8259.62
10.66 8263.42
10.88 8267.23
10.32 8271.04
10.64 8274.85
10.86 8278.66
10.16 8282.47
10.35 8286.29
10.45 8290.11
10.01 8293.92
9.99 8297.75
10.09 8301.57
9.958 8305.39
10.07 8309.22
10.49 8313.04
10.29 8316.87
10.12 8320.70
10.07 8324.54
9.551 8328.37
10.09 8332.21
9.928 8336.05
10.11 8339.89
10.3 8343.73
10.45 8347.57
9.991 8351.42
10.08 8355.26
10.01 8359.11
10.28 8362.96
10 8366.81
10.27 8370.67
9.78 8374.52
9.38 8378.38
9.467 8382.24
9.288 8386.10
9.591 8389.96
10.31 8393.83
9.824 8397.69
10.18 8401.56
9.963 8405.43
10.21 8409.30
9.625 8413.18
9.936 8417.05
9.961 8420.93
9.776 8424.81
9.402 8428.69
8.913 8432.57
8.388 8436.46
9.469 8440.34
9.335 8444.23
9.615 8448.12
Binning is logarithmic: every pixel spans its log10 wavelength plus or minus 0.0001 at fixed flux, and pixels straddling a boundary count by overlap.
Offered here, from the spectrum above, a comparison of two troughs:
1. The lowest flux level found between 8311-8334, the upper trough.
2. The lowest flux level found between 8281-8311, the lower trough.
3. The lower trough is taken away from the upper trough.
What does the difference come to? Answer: -0.4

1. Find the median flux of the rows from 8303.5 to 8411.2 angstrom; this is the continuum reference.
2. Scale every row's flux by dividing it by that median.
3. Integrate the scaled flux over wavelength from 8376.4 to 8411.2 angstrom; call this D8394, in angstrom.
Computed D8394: 33.9 angstrom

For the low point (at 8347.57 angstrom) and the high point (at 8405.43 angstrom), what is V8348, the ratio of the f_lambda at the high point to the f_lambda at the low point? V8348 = 0.95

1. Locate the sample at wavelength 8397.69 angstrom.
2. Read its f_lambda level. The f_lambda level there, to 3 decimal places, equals 9.824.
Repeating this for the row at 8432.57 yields 8.913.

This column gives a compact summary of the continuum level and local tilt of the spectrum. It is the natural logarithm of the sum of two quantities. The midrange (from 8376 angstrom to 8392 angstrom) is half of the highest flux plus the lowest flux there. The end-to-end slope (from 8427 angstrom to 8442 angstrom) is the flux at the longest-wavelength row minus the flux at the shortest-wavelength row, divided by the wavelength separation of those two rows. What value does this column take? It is 2.25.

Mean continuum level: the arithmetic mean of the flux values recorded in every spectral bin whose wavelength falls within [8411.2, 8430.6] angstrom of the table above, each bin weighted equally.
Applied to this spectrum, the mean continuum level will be 9.7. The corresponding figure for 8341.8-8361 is 10.2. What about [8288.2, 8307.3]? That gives 10.1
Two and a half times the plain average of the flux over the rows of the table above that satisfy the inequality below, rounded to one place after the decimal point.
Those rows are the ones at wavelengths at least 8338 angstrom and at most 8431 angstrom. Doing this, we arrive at 24.8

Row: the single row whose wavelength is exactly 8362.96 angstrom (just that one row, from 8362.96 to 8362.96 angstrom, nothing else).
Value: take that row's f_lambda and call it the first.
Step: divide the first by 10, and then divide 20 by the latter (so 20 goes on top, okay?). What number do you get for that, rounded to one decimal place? 19.5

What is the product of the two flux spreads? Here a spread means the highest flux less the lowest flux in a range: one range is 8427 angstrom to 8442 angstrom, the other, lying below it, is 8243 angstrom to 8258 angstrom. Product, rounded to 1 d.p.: 0.7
